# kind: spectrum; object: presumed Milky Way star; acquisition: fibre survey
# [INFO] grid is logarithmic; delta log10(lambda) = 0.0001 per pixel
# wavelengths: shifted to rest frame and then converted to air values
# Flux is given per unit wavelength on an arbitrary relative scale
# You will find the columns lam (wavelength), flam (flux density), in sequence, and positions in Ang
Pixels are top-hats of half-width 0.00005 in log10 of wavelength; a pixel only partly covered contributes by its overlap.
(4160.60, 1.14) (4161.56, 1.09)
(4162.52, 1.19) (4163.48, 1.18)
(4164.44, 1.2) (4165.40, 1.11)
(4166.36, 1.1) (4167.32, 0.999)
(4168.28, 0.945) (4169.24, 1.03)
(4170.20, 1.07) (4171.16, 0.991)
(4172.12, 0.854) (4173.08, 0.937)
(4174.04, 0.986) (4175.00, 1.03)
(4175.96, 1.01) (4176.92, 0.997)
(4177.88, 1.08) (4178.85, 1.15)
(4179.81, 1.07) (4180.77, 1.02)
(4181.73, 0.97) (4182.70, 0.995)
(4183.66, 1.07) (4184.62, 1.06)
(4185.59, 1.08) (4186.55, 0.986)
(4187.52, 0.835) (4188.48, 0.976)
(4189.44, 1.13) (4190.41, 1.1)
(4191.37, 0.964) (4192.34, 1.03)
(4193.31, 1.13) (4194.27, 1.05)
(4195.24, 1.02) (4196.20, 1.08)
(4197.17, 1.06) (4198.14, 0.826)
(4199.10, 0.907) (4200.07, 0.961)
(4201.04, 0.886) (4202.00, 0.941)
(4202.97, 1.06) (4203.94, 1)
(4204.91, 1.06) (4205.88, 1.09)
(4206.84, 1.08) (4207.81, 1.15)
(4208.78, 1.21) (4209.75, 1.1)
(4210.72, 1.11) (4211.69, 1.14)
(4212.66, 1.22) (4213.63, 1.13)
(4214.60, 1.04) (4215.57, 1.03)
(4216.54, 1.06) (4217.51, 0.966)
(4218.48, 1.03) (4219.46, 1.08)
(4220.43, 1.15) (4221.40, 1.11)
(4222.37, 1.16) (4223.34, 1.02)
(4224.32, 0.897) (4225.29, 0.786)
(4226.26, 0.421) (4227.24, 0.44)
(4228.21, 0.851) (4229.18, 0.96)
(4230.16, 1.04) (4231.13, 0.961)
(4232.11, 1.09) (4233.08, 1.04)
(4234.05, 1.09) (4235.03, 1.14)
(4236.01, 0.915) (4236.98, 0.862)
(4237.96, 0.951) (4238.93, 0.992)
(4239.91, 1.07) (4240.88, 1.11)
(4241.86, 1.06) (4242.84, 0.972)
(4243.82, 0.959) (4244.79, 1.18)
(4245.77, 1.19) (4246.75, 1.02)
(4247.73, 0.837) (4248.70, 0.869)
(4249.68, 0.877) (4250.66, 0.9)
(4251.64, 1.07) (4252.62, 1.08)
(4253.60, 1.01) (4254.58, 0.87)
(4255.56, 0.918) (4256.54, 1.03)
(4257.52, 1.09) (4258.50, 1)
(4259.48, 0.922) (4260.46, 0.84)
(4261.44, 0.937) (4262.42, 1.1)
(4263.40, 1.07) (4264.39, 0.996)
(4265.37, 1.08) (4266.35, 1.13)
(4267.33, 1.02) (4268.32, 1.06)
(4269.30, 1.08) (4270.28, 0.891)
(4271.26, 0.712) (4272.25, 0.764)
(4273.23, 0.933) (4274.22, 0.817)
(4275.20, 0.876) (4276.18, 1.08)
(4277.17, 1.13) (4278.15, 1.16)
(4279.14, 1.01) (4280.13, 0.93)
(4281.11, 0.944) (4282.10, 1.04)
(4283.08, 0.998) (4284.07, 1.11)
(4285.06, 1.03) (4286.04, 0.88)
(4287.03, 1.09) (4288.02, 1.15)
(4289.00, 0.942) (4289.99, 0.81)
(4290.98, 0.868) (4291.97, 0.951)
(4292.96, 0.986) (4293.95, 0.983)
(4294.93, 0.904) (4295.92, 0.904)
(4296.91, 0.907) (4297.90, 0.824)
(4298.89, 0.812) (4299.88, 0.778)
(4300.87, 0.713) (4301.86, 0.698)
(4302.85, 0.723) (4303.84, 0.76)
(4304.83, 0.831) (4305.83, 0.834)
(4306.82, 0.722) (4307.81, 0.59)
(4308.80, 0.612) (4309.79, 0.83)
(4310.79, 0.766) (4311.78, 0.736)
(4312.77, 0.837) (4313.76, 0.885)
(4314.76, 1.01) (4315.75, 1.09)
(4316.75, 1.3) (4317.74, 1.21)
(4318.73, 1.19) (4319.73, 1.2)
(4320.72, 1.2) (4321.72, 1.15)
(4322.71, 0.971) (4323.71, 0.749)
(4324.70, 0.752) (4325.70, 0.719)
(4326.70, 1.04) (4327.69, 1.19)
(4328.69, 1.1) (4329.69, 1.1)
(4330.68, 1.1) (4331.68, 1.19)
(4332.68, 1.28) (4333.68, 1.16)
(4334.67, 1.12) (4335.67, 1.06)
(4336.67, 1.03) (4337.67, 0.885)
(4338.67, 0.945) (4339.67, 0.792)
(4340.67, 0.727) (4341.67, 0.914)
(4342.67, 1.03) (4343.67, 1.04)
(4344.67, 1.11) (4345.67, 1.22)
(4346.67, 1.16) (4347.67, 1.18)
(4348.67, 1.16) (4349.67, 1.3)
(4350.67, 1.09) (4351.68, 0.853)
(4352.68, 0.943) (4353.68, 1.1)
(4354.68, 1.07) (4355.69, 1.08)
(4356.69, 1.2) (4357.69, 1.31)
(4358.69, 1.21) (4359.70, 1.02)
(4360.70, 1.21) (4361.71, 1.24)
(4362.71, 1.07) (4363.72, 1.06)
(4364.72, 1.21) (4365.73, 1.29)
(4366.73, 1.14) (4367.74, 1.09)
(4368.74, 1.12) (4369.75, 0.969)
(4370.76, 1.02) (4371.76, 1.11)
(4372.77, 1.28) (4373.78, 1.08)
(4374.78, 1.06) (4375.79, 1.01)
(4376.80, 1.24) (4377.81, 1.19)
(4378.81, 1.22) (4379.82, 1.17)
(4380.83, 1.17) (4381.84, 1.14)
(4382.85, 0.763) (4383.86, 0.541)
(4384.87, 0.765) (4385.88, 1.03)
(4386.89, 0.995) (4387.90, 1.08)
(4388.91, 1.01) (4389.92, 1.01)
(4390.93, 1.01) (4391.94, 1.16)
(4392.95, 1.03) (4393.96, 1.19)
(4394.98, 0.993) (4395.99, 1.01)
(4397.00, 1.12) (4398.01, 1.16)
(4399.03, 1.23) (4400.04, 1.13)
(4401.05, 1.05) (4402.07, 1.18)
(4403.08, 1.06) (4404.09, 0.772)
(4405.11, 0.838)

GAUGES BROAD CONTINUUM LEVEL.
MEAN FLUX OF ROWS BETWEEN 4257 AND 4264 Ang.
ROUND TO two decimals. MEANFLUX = 0.99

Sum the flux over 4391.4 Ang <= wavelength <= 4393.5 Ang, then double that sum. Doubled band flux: 4.38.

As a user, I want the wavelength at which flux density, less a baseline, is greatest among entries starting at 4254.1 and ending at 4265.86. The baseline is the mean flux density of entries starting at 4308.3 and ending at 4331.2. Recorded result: 4262.42 Ang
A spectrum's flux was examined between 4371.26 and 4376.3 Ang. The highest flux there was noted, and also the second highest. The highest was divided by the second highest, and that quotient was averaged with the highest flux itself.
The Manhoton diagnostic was 1.22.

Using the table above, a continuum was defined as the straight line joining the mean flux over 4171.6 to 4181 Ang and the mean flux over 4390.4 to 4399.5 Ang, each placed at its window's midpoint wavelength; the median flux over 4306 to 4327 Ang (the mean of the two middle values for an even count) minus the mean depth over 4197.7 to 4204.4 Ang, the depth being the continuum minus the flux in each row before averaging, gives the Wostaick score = 0.80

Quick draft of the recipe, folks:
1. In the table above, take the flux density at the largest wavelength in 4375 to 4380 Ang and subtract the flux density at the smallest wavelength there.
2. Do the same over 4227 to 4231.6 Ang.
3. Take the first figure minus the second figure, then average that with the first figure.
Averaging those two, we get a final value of -0.10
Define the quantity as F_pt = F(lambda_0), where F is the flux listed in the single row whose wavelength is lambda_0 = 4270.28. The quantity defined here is 0.891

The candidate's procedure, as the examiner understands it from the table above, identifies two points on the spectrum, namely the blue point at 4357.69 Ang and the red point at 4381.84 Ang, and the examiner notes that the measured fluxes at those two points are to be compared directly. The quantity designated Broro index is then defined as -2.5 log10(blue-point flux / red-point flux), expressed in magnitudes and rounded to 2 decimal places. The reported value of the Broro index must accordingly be -0.15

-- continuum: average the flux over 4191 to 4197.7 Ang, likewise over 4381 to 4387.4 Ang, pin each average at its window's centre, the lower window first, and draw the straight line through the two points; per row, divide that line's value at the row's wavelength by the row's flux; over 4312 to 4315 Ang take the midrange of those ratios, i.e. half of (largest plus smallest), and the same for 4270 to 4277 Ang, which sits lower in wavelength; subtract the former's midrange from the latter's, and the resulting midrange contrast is 0.11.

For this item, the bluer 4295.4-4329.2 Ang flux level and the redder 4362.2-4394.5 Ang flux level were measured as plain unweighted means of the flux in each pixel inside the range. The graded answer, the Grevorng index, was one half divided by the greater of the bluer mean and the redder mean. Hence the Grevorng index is 0.468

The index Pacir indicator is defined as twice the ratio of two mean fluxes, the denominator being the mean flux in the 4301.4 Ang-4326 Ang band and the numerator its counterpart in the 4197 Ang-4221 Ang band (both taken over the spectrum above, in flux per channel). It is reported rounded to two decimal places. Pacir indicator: 2.35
